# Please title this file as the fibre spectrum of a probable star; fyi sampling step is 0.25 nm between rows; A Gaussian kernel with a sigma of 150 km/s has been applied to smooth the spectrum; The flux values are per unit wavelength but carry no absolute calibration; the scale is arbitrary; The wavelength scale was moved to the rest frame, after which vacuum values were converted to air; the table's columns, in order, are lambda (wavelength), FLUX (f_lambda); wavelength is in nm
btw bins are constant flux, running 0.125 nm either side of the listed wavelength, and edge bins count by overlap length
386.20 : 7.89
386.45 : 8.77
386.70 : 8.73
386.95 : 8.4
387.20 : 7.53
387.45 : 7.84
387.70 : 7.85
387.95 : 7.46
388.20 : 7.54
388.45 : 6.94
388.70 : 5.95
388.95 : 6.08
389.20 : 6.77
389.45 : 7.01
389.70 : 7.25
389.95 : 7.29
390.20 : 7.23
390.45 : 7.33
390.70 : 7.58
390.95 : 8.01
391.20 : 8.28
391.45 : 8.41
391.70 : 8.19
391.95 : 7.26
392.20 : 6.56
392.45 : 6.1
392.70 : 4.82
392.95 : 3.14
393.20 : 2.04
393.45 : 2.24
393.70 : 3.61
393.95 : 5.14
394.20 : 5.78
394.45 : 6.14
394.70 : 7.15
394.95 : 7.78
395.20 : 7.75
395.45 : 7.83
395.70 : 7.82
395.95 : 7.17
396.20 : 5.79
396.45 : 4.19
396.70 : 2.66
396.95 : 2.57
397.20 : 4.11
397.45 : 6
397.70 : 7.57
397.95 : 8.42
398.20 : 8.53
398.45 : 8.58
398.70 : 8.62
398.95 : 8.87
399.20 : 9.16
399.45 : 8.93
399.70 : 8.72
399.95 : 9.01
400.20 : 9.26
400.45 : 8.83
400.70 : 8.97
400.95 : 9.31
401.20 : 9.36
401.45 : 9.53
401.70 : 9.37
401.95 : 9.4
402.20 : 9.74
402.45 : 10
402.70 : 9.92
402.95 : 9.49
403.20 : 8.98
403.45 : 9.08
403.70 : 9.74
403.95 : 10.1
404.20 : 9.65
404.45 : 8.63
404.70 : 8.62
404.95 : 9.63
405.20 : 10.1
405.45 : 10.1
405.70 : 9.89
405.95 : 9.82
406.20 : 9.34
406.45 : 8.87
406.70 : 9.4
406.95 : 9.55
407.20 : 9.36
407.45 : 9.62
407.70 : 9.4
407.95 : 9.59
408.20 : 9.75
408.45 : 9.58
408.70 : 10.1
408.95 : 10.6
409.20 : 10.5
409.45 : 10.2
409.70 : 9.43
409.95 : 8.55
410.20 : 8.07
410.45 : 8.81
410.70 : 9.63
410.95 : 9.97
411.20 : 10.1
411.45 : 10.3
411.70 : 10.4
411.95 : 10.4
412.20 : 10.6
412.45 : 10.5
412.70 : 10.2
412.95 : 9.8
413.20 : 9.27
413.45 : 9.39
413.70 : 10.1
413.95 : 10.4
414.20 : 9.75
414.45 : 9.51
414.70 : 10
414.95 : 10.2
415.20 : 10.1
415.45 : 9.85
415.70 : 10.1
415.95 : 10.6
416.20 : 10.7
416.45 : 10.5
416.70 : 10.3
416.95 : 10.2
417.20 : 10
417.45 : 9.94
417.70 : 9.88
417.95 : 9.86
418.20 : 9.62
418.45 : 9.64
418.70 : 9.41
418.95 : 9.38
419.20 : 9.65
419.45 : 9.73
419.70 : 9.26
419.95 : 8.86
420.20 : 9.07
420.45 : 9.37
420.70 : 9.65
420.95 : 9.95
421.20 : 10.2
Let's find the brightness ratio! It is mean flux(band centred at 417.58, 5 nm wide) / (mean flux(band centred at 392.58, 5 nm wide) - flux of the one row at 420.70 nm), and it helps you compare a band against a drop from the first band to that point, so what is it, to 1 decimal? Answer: -2.8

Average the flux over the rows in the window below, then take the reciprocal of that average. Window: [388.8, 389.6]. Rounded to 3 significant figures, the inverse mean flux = 0.151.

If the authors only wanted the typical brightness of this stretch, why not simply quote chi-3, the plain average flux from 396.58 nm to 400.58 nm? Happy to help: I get 7.5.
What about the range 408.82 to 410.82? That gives 9.5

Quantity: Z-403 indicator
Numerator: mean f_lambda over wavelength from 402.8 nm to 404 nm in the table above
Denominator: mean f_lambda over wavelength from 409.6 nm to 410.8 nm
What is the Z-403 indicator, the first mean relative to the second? 1.07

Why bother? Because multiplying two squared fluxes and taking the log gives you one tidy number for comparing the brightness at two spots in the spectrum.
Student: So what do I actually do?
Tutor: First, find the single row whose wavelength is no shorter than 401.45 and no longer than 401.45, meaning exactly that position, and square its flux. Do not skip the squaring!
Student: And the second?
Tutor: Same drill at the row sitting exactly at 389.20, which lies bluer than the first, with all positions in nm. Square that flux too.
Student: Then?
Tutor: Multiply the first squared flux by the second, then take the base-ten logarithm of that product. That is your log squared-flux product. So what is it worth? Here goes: 3.62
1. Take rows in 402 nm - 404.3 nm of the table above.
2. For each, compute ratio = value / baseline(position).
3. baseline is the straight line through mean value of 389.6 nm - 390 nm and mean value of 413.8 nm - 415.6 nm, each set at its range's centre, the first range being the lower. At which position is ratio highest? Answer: 402.45 nm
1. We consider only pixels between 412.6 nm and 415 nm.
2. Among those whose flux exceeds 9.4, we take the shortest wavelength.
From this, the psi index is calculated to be 412.70 nm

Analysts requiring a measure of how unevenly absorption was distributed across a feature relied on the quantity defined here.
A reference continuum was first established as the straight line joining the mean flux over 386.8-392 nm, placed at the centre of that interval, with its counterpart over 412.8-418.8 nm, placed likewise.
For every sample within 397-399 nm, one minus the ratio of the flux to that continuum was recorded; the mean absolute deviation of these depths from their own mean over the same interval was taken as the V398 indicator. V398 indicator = 0.15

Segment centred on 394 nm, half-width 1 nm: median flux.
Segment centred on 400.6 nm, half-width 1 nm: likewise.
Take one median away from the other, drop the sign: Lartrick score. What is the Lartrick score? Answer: 3.7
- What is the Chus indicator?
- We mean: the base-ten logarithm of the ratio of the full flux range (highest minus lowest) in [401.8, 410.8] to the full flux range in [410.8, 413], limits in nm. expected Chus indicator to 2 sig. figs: 0.50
